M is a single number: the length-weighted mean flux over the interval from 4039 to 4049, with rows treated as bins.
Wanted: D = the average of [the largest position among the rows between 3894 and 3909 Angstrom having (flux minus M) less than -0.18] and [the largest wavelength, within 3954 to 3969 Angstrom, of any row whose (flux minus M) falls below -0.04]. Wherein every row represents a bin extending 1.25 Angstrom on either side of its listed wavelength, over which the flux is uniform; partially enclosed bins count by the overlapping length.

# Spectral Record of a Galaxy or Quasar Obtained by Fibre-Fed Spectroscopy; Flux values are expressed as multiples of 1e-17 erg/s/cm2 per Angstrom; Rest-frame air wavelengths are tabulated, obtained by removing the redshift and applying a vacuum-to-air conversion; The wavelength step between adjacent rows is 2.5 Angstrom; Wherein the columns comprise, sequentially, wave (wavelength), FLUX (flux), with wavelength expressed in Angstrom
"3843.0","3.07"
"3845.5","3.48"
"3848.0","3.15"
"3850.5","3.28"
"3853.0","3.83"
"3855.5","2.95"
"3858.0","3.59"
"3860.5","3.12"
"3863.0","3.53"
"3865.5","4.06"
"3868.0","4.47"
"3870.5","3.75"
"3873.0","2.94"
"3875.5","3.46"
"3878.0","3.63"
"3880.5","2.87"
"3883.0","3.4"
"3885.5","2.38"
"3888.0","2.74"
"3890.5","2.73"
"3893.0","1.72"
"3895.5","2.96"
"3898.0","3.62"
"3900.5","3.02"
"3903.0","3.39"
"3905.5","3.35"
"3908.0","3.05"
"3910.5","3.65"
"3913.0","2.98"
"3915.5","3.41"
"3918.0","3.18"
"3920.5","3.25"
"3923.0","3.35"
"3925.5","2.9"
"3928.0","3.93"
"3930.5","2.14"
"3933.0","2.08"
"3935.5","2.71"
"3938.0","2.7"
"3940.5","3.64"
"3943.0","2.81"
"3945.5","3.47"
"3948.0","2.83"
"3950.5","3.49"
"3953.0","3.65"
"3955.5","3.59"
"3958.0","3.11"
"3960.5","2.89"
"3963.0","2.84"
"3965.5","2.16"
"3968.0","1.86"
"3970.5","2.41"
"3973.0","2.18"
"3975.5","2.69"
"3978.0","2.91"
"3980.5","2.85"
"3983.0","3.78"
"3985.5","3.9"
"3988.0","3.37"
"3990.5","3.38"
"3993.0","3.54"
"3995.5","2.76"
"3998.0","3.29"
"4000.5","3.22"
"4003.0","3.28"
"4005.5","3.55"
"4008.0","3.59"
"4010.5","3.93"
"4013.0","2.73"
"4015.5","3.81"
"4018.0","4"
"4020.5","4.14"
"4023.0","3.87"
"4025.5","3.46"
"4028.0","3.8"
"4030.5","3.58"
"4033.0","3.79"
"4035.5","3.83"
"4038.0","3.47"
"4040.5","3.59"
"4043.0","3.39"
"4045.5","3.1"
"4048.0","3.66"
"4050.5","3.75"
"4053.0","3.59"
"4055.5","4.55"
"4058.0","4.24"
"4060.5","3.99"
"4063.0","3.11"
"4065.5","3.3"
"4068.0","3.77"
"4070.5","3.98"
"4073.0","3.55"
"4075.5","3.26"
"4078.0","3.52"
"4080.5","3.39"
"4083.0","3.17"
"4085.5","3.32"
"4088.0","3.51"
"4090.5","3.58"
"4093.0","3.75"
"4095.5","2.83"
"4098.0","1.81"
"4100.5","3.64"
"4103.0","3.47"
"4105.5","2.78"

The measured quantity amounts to 3938.0 Angstrom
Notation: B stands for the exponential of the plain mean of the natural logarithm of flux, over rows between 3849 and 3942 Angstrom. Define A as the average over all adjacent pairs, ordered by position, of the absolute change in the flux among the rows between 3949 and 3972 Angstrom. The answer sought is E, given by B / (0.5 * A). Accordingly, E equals 20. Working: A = 0.31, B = 3.13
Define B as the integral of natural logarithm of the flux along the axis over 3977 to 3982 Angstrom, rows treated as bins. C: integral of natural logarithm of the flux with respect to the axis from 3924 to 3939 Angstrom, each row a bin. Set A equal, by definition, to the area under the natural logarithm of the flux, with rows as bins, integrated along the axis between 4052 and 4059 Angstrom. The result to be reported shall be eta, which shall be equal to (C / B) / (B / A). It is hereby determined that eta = 5.1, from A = 9.9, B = 5.4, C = 14.8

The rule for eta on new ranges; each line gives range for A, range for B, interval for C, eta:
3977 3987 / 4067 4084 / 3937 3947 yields 0.3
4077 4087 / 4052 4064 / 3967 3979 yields 0.5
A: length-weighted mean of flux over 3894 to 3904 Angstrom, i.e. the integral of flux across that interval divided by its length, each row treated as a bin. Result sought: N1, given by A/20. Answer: 0.160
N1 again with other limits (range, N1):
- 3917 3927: 0.159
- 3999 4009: 0.170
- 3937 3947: 0.158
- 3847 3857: 0.166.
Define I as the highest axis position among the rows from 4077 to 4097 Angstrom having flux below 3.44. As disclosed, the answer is 4095.5 Angstrom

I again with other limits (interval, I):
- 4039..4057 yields 4045.5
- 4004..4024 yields 4013.0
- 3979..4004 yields 4003.0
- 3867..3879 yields 3873.0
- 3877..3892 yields 3890.5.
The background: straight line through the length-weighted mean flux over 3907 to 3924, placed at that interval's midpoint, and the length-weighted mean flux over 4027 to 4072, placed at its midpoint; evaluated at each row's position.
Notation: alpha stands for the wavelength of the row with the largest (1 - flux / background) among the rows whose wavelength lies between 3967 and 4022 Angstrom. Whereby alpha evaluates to 3968.0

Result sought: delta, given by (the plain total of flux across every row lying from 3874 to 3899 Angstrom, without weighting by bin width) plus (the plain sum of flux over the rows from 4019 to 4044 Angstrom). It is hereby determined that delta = 66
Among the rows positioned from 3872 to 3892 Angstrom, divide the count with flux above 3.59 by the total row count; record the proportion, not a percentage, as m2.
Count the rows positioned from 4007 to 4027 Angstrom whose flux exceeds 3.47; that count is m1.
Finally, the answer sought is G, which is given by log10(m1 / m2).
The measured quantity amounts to 1.68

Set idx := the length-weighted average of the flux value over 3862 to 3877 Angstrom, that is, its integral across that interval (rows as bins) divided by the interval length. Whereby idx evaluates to 3.70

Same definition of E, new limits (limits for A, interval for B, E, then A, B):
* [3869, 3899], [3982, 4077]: 11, 0.64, 3.58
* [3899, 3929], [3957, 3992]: 14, 0.39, 2.82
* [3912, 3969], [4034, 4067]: 15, 0.48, 3.64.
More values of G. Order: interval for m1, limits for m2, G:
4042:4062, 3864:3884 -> 1.08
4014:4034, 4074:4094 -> 1.75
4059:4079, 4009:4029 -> 0.82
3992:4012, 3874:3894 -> 1.51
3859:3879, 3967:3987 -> 1.30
